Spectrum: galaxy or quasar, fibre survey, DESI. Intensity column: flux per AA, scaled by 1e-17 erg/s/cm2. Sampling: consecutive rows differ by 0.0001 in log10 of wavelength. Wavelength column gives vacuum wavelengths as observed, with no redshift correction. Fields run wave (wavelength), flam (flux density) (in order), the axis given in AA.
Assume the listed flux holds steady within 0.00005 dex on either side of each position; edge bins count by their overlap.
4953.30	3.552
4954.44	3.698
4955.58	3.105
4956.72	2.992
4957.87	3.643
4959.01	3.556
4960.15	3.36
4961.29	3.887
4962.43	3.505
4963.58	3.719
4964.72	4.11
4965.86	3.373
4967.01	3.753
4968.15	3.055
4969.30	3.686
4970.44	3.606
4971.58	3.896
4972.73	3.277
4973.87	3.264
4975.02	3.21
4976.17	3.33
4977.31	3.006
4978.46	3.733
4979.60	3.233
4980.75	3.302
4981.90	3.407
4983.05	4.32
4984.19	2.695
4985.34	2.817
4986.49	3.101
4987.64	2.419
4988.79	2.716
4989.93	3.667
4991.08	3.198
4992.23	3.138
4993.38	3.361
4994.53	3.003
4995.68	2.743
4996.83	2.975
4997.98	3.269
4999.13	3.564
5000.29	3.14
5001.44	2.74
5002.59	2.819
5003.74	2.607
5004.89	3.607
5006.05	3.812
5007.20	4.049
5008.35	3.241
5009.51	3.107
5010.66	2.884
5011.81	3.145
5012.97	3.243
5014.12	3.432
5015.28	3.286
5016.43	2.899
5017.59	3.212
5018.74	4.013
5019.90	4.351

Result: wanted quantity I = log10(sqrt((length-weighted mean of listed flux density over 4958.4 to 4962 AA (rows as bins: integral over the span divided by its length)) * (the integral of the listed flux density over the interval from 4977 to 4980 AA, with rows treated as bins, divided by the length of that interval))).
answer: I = 0.54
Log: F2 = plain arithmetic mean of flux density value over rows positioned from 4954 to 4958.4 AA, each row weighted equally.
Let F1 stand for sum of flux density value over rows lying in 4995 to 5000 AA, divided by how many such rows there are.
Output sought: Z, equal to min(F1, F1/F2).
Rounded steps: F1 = 3.1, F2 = 3.36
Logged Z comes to 0.93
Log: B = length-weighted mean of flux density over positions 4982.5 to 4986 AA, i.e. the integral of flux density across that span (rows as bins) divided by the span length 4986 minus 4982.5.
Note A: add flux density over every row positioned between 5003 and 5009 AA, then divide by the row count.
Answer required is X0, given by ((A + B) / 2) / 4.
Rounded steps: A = 3.5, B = 3.27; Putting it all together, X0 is 0.842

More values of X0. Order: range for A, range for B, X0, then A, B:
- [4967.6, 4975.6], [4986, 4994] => 0.814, 3.4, 3.09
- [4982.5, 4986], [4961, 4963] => 0.869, 3.3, 3.67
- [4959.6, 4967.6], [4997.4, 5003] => 0.848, 3.7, 3.11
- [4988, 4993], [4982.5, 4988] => 0.784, 3.2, 3.09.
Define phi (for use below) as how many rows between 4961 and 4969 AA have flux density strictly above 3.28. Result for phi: 6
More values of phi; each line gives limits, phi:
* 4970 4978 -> 3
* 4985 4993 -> 1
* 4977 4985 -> 4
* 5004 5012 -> 3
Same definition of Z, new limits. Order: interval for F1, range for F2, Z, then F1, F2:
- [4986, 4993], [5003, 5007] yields 0.91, 3.0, 3.34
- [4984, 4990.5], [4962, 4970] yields 0.81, 2.9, 3.60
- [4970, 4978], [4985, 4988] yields 1.21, 3.4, 2.78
